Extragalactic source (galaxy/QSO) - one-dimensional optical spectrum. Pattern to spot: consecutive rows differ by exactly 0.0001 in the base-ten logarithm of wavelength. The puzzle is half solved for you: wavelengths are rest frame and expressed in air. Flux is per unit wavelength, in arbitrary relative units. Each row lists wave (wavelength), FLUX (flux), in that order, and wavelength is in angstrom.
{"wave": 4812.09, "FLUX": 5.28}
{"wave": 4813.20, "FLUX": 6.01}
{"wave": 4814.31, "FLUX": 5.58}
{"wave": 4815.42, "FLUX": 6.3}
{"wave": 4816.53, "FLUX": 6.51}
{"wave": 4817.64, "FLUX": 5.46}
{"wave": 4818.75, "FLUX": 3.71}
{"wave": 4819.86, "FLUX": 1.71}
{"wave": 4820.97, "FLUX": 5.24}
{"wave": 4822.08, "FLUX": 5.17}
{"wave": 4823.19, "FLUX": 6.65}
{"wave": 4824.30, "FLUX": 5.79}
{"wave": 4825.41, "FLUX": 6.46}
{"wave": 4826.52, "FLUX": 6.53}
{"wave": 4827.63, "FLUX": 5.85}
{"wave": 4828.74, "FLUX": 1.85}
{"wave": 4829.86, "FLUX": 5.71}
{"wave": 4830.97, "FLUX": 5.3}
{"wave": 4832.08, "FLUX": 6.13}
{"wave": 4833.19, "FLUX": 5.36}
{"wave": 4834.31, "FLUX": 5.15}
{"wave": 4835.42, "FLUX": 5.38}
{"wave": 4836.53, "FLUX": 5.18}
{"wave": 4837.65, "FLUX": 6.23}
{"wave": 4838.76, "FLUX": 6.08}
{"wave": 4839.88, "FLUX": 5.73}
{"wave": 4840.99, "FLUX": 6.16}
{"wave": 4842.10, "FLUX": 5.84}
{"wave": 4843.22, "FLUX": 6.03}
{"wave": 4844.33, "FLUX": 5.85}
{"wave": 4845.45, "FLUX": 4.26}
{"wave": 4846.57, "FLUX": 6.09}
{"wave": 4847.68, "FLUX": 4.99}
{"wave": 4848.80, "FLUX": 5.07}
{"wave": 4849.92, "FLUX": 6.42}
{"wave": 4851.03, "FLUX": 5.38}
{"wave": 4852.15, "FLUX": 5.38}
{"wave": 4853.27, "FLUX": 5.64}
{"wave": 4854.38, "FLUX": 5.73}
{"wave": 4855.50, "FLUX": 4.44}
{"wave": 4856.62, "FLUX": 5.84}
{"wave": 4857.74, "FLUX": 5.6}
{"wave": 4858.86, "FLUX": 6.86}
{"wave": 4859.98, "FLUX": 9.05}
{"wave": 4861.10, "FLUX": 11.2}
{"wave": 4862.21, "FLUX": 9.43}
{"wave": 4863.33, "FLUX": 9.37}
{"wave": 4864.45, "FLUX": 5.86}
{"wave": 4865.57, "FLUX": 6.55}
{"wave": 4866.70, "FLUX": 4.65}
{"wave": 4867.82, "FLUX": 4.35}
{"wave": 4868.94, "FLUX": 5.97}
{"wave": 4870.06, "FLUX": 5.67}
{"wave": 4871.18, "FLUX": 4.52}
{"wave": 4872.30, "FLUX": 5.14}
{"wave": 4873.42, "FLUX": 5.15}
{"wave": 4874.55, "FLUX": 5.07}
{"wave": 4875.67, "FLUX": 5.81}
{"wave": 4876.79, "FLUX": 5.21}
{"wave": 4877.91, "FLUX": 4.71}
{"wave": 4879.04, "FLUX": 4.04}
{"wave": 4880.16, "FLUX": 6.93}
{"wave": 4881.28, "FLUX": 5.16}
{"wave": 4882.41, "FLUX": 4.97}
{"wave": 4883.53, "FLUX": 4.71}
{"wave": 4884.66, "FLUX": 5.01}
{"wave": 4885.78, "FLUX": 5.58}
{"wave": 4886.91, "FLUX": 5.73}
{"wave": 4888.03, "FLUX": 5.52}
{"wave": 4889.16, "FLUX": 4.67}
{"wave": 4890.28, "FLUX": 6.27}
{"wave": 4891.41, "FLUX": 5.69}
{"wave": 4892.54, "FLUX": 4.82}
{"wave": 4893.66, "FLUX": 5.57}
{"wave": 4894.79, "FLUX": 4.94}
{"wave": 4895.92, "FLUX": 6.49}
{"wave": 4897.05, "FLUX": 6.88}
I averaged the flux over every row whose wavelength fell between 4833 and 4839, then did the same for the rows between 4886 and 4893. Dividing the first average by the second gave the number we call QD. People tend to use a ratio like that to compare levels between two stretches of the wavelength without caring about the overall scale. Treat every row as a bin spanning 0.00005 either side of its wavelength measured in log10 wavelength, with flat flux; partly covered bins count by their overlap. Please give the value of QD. 1.02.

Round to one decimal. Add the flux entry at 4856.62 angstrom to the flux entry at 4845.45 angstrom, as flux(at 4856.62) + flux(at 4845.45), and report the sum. 10.1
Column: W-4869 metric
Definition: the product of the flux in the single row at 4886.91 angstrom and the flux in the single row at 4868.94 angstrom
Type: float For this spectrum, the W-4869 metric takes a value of 34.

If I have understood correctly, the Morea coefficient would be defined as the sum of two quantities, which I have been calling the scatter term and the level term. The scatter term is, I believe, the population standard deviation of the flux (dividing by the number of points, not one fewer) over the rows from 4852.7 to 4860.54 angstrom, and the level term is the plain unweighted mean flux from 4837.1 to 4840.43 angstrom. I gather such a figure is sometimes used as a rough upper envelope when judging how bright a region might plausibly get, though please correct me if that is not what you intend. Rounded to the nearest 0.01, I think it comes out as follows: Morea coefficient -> 7.36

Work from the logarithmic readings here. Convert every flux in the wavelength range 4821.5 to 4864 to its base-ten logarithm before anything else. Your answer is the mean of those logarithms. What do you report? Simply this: 0.766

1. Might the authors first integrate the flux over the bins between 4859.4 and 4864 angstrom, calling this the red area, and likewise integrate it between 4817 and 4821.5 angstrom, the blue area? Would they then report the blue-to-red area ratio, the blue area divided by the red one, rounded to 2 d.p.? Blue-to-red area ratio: 0.41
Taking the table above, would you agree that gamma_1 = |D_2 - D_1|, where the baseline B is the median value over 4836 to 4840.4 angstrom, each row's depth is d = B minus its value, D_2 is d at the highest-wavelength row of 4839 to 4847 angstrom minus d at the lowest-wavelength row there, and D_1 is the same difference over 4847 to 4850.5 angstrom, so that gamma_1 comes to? 1.07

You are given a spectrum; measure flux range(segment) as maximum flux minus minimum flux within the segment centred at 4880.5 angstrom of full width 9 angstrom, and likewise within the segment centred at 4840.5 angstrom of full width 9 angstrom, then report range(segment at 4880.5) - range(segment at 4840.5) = 1.8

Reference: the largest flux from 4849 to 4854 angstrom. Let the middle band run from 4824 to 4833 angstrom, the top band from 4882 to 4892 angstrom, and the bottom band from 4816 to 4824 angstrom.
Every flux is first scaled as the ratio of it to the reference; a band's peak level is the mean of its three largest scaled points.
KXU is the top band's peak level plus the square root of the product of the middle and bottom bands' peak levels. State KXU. 1.90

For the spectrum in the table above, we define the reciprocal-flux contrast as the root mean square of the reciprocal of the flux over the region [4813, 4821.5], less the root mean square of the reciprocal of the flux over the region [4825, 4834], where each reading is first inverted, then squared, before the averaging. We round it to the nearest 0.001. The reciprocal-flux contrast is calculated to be 0.023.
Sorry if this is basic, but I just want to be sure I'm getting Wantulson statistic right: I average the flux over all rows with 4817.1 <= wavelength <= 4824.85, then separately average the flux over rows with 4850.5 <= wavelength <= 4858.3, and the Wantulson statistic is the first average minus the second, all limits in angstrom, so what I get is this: -0.61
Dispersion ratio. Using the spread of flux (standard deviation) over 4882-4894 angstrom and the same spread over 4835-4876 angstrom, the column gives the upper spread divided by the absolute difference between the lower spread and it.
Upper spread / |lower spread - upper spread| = 0.5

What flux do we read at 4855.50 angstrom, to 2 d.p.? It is 4.44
